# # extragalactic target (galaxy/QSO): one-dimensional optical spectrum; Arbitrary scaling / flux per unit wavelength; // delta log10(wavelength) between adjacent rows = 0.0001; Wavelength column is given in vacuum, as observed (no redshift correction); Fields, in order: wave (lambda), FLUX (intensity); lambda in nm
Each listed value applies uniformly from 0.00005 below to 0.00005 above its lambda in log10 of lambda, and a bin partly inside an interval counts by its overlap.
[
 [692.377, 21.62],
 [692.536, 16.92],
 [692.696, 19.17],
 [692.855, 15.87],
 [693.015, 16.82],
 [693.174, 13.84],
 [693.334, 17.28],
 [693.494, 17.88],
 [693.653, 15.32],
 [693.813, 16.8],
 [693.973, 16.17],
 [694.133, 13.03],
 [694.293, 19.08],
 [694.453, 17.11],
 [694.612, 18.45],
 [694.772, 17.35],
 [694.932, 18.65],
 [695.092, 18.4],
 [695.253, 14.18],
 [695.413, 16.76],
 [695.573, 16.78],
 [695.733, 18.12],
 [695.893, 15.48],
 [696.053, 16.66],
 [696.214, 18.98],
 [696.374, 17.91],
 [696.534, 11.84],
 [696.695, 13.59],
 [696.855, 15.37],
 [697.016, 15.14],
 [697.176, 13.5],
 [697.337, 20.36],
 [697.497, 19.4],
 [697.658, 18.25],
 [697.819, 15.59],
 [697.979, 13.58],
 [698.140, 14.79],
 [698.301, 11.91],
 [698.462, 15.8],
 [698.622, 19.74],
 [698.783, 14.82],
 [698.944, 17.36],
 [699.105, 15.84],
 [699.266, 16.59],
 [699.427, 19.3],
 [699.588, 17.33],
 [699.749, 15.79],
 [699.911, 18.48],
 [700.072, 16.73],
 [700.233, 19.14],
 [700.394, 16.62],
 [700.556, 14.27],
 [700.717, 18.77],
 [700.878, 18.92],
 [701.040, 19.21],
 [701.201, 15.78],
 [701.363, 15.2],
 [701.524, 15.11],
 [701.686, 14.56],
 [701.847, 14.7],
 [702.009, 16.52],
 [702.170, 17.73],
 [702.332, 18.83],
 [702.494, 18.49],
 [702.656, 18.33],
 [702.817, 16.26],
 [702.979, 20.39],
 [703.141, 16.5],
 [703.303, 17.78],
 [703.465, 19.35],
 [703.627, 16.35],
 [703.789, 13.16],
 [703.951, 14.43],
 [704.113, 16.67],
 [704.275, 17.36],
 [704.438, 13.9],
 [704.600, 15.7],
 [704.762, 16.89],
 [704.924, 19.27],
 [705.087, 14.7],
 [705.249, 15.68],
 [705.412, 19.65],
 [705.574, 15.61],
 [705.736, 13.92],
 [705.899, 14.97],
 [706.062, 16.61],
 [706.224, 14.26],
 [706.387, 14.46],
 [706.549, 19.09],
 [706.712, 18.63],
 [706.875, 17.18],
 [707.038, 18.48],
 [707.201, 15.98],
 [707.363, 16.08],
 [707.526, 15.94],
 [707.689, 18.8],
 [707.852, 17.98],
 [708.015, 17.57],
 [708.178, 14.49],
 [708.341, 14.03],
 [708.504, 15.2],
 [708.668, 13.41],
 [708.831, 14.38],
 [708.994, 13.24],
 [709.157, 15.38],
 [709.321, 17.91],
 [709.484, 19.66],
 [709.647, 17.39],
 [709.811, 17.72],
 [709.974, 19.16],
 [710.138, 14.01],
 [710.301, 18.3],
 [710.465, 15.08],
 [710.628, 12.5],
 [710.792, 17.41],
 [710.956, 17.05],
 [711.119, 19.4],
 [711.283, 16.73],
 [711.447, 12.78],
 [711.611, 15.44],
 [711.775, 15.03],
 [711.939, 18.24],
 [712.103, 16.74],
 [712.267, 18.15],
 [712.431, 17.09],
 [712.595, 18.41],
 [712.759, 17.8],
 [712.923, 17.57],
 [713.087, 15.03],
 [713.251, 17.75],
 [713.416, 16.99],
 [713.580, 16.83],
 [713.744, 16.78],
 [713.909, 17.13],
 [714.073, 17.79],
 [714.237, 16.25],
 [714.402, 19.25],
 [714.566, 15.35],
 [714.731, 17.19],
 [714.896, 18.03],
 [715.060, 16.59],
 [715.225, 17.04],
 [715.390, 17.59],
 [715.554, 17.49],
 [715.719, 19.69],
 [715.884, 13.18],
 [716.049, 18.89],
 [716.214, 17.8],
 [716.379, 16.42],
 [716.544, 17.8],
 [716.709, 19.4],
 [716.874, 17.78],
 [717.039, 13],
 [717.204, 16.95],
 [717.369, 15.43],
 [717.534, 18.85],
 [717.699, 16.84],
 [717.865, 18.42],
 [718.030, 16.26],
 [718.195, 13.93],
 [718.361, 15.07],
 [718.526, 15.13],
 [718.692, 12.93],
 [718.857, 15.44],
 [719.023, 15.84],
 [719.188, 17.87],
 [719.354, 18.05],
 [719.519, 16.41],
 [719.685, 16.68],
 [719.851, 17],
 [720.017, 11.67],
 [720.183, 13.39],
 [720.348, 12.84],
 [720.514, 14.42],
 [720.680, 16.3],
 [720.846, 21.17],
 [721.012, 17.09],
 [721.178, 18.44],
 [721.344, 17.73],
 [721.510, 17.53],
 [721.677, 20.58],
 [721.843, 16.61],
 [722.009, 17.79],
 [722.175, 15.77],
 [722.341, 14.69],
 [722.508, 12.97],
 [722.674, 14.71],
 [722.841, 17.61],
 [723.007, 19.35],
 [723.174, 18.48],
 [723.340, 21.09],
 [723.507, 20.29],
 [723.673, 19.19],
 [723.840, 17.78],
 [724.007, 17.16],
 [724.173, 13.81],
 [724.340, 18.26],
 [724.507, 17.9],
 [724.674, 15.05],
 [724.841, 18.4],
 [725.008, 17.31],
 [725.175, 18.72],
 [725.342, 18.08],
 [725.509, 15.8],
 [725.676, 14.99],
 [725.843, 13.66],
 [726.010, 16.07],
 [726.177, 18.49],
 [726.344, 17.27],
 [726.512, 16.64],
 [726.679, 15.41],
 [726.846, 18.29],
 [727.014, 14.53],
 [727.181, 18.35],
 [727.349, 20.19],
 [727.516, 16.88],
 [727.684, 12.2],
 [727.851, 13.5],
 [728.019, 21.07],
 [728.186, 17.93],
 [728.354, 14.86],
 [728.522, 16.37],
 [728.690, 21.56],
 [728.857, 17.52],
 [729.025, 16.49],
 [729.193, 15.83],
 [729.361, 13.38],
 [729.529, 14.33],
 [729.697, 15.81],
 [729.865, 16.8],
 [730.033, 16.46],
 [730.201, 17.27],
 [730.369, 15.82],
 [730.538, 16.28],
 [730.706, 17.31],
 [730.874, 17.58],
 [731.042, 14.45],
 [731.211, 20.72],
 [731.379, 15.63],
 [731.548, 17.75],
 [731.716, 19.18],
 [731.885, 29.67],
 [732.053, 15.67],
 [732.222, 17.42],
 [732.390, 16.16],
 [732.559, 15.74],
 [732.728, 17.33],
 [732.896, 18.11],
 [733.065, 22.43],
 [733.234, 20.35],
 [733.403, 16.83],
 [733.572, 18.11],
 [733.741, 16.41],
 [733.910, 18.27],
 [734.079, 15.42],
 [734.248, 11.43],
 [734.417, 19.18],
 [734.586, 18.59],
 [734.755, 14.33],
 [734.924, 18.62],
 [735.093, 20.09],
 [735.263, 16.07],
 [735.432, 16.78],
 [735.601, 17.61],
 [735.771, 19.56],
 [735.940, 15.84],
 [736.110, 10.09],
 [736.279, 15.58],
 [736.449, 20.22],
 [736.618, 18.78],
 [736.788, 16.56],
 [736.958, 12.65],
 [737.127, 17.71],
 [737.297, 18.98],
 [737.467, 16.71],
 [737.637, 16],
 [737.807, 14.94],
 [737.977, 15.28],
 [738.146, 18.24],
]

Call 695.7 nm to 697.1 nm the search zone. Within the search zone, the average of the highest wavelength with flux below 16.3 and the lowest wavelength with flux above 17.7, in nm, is 696.37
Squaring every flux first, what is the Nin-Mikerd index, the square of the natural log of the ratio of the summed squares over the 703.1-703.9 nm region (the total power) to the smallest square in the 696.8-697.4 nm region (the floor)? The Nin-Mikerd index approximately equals 4.17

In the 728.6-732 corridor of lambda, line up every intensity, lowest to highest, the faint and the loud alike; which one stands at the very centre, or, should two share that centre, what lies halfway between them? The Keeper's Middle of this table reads 16.6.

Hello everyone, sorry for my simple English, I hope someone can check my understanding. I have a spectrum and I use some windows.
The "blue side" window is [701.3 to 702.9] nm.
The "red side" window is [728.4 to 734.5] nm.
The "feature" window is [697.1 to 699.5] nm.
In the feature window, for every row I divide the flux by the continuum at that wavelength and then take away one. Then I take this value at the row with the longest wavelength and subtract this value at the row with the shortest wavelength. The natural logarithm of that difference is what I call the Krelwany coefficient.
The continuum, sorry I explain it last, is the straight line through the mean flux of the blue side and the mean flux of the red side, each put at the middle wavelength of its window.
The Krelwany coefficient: -1.1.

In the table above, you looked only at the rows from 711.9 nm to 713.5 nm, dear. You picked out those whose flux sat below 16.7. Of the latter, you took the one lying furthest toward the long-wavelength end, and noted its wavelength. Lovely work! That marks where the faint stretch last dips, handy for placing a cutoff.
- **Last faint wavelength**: 713.087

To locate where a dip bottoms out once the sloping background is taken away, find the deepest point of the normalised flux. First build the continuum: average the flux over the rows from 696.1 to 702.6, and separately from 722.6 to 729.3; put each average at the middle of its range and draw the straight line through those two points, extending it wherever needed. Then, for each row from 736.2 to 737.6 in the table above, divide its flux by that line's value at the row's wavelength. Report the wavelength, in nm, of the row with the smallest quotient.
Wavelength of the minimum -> 736.958 nm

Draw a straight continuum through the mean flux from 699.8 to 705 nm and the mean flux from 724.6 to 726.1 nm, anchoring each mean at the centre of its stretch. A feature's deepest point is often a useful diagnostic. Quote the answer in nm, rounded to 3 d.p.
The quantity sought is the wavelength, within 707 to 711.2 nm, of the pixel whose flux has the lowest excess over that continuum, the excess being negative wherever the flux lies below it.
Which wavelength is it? 710.628 nm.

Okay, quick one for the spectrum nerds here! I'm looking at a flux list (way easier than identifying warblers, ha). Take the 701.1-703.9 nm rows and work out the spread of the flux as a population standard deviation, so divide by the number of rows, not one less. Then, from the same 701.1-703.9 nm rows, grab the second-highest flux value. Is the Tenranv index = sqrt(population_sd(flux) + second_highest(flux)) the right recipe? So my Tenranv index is 4.61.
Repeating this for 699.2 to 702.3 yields 4.57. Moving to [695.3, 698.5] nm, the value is 4.66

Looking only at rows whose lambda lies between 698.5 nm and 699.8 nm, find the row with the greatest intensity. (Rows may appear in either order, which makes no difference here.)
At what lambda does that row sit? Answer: 698.622 nm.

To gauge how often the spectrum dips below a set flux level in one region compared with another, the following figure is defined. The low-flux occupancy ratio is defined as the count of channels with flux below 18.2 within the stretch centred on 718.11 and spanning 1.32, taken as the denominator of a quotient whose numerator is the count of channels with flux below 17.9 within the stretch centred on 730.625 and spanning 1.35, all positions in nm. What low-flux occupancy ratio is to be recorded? 1.17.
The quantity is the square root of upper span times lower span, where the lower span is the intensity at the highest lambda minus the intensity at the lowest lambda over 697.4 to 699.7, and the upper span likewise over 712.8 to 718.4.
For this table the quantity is 2.3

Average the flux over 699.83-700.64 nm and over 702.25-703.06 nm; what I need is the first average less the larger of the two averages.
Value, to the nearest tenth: -1.4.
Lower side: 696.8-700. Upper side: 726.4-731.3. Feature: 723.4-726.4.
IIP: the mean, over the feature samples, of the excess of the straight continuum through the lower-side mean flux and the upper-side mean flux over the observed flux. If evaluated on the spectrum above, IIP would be -0.5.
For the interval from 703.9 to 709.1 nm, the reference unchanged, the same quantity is 0.4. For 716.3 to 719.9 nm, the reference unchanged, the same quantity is 0.2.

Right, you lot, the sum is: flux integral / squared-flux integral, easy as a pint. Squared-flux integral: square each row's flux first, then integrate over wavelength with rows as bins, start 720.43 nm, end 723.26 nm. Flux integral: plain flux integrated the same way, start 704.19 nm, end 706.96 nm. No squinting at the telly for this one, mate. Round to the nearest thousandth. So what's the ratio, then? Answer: 0.054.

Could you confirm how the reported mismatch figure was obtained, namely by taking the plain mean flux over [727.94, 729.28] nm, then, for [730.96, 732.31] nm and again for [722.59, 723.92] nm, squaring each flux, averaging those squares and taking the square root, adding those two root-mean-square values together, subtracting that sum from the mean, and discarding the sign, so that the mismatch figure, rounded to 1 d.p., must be 20.3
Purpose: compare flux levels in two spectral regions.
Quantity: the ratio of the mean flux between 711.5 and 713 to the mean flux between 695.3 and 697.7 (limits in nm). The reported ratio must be 1.04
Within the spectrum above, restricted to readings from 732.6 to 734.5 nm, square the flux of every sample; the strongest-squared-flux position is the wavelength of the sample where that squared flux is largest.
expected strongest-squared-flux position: 733.065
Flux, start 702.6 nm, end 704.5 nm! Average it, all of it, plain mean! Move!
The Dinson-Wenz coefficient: 16.7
